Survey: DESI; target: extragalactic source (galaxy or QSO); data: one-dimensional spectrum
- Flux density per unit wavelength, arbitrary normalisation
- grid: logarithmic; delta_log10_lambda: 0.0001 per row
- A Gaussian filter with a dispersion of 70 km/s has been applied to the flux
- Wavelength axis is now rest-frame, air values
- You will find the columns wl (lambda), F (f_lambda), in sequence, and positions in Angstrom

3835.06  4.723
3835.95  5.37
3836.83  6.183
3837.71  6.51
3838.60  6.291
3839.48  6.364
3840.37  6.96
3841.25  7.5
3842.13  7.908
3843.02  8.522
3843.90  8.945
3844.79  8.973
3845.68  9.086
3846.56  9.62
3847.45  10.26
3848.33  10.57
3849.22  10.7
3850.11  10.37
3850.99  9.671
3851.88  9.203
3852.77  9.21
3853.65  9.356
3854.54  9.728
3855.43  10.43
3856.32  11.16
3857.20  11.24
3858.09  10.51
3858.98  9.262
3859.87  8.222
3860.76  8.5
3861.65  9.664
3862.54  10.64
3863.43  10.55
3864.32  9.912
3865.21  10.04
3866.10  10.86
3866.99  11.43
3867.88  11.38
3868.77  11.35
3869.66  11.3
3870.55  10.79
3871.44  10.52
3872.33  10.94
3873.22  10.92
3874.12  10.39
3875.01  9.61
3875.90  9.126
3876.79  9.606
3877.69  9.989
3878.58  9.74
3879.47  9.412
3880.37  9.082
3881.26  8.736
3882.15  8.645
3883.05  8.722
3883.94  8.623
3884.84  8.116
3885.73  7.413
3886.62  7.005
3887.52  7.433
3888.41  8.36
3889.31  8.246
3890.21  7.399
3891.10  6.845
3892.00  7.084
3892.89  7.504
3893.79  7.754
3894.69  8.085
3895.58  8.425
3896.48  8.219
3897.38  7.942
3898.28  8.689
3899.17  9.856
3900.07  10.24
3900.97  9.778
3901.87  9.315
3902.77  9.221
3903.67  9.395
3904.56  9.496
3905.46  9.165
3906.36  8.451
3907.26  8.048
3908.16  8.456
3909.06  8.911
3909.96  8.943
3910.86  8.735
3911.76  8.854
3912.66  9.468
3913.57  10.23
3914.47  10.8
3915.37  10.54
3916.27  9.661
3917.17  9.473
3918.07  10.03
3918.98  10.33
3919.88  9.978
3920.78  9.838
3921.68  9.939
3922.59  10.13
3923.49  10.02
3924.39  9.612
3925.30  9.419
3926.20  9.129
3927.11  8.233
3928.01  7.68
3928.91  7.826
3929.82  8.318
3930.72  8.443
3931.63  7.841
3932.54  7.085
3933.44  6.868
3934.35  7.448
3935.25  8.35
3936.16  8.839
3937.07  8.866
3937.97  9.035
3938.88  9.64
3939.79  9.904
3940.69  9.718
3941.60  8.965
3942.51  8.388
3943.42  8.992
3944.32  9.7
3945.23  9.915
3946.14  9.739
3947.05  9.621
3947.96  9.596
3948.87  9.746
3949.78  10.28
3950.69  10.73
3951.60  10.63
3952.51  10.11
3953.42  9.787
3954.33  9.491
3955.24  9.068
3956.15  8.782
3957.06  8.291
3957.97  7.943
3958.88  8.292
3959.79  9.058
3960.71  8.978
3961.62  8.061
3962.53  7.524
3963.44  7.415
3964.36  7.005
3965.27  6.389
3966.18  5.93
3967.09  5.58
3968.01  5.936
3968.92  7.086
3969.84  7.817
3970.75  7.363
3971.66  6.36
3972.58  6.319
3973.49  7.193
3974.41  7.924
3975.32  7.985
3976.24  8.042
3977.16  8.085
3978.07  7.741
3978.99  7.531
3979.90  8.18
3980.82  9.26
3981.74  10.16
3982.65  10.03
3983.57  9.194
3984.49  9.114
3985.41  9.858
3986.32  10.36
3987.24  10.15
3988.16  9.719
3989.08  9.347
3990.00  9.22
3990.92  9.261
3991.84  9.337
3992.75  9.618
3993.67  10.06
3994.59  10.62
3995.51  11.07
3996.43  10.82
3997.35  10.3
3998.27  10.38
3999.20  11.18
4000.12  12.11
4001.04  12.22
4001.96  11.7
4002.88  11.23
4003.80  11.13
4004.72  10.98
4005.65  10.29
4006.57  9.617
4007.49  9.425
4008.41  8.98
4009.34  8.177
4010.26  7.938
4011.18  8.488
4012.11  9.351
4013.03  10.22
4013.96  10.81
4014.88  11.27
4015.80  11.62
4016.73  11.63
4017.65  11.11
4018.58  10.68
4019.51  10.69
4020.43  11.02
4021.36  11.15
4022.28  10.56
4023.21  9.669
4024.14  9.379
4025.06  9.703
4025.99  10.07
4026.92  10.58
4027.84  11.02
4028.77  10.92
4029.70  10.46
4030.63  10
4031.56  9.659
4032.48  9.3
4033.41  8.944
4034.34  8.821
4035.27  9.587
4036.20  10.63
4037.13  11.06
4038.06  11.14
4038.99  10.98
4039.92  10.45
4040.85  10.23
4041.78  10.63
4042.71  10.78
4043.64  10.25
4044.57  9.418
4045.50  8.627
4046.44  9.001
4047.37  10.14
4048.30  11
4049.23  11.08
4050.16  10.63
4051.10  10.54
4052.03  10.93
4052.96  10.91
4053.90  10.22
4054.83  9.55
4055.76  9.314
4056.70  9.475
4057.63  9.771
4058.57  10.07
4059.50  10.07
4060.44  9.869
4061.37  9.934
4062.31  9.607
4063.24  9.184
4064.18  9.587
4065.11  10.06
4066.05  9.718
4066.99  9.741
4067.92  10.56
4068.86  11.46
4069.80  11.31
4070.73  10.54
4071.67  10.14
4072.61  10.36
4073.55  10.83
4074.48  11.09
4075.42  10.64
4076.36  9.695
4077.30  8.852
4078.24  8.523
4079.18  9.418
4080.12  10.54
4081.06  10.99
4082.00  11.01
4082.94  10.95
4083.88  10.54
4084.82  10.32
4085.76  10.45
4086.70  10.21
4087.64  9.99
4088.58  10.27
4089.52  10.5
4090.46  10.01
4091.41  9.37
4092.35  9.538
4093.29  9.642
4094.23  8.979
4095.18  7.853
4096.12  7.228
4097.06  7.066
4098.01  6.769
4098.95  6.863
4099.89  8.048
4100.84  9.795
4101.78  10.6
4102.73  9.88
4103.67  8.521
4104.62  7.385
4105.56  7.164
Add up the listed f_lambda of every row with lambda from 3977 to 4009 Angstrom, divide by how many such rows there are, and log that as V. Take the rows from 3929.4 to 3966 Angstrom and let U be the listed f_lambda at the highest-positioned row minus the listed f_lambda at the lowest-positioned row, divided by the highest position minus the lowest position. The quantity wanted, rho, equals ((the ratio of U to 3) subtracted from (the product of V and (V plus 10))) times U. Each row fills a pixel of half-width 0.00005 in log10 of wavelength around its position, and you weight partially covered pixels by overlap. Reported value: -10.8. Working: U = -0.05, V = 10.0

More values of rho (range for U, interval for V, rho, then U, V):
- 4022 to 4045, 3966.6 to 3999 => -8.4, -0.05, 8.8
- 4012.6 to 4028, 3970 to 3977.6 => 7.0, 0.05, 7.4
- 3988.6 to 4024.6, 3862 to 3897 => 0.2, 0.00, 9.2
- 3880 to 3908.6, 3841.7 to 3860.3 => -4.3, -0.02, 9.7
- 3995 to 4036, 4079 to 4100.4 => -6.8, -0.04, 9.4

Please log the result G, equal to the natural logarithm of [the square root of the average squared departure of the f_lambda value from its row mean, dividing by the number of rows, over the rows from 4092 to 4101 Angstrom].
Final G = 0.1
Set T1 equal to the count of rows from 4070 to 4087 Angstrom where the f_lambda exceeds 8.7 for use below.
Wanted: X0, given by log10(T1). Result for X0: 1.23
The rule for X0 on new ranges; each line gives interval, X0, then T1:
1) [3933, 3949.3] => 1.15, 14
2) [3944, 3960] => 1.18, 15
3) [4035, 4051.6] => 1.23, 17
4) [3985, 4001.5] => 1.26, 18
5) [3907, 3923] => 1.20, 16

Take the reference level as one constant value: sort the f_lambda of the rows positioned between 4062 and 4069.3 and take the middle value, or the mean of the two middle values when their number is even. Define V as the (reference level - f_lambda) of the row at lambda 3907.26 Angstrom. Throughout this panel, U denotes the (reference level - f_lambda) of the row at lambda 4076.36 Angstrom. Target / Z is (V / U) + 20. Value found 68.7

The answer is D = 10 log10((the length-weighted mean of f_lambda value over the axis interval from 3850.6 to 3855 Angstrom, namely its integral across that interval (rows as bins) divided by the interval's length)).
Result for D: 9.7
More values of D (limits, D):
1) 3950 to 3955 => 10.0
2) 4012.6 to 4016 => 10.4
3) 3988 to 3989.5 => 9.8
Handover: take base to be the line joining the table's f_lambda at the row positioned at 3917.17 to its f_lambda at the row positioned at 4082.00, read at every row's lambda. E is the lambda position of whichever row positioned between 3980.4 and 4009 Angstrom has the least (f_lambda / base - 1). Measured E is 4008.41 Angstrom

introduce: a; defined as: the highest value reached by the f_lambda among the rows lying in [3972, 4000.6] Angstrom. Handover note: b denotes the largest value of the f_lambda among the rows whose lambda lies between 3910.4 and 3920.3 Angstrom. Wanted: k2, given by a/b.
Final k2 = 1.12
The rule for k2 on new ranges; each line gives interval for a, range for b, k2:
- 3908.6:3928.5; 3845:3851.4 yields 1.01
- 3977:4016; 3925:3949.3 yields 1.23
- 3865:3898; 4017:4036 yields 1.03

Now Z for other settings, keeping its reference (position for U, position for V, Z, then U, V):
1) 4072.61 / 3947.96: 19.8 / -0.6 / 0.1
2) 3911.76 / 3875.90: 20.7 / 0.9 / 0.6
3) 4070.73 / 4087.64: 20.3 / -0.8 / -0.3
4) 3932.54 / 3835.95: 21.6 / 2.6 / 4.4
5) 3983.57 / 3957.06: 22.7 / 0.5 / 1.4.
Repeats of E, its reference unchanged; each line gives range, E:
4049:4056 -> 4055.76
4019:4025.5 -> 4024.14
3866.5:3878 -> 3875.90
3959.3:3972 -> 3967.09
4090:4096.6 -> 4096.12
